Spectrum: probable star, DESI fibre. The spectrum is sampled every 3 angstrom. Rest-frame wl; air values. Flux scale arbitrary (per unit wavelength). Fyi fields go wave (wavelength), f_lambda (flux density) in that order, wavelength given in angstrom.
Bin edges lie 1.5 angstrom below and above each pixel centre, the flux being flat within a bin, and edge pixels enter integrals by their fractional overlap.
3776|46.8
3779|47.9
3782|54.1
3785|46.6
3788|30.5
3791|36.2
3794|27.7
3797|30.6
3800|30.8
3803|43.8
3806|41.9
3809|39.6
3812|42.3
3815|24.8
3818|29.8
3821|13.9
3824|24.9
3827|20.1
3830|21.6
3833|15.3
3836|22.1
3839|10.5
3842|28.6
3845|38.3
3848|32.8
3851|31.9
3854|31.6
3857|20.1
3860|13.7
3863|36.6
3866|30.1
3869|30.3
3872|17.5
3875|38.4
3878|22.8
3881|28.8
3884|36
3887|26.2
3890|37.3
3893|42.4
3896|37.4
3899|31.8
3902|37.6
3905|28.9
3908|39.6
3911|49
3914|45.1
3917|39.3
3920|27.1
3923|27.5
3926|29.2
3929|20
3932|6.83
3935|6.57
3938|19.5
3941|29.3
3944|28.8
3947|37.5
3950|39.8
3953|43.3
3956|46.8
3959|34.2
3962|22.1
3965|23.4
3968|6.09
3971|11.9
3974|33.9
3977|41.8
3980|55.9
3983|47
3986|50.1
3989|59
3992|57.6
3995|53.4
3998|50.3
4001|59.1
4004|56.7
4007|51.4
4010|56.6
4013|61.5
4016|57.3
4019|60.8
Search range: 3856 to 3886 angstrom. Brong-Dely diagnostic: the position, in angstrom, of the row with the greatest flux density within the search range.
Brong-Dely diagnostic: 3875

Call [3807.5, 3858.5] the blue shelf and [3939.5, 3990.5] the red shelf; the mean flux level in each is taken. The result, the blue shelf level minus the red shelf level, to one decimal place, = -9.6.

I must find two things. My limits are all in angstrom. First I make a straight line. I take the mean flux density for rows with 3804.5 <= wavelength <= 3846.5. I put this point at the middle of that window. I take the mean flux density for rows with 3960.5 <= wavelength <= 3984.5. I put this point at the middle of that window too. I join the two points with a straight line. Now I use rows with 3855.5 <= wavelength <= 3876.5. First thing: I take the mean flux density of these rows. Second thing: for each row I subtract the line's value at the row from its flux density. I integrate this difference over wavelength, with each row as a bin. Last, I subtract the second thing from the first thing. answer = 48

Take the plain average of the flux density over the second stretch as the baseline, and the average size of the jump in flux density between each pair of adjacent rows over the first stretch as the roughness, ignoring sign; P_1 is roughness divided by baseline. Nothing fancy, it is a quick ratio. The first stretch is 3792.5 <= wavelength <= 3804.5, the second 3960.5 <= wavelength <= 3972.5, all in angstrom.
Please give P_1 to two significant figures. 0.34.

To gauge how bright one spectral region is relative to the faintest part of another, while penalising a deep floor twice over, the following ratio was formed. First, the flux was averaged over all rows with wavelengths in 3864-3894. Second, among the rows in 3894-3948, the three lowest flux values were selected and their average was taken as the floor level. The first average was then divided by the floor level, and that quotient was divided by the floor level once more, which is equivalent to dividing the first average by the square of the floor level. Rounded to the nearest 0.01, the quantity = 0.26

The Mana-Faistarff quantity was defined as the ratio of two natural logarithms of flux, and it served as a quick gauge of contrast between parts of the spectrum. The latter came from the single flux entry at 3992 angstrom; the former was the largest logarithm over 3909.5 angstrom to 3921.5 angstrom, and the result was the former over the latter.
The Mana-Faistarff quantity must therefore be 0.960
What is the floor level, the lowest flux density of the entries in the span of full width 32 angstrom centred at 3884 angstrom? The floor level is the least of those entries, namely 17.5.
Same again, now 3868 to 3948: 6.57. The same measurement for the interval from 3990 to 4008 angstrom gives 50.3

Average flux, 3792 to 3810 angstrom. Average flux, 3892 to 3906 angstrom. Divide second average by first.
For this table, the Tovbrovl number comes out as 1.00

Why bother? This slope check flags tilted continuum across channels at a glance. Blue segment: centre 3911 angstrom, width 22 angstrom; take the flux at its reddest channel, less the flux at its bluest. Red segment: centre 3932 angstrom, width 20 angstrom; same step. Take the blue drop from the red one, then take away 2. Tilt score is 10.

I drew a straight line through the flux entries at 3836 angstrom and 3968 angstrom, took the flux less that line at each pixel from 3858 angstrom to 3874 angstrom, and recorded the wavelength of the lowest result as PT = 3860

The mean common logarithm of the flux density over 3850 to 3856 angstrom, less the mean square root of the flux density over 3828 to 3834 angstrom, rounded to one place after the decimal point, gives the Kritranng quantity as -2.8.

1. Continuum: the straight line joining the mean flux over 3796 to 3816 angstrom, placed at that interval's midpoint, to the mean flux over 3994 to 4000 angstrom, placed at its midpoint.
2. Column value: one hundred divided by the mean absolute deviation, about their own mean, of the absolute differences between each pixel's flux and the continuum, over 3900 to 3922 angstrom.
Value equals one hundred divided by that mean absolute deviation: 19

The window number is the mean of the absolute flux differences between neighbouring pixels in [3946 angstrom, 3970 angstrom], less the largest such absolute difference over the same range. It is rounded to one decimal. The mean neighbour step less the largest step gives -9.8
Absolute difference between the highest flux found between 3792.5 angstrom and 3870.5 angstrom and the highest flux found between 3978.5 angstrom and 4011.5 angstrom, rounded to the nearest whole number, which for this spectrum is 15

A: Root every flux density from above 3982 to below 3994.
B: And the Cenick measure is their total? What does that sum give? 29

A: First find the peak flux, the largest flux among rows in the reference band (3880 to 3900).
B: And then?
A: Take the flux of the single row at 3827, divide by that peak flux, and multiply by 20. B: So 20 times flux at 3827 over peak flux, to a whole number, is 9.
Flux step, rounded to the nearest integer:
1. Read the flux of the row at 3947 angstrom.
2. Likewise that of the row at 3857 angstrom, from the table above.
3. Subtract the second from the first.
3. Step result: 17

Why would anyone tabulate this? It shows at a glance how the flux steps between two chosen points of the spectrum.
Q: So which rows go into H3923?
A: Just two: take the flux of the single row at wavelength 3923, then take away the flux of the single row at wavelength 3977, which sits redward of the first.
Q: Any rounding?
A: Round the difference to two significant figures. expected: -14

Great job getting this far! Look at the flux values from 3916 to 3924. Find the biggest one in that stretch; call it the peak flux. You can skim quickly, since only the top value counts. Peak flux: 39.3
